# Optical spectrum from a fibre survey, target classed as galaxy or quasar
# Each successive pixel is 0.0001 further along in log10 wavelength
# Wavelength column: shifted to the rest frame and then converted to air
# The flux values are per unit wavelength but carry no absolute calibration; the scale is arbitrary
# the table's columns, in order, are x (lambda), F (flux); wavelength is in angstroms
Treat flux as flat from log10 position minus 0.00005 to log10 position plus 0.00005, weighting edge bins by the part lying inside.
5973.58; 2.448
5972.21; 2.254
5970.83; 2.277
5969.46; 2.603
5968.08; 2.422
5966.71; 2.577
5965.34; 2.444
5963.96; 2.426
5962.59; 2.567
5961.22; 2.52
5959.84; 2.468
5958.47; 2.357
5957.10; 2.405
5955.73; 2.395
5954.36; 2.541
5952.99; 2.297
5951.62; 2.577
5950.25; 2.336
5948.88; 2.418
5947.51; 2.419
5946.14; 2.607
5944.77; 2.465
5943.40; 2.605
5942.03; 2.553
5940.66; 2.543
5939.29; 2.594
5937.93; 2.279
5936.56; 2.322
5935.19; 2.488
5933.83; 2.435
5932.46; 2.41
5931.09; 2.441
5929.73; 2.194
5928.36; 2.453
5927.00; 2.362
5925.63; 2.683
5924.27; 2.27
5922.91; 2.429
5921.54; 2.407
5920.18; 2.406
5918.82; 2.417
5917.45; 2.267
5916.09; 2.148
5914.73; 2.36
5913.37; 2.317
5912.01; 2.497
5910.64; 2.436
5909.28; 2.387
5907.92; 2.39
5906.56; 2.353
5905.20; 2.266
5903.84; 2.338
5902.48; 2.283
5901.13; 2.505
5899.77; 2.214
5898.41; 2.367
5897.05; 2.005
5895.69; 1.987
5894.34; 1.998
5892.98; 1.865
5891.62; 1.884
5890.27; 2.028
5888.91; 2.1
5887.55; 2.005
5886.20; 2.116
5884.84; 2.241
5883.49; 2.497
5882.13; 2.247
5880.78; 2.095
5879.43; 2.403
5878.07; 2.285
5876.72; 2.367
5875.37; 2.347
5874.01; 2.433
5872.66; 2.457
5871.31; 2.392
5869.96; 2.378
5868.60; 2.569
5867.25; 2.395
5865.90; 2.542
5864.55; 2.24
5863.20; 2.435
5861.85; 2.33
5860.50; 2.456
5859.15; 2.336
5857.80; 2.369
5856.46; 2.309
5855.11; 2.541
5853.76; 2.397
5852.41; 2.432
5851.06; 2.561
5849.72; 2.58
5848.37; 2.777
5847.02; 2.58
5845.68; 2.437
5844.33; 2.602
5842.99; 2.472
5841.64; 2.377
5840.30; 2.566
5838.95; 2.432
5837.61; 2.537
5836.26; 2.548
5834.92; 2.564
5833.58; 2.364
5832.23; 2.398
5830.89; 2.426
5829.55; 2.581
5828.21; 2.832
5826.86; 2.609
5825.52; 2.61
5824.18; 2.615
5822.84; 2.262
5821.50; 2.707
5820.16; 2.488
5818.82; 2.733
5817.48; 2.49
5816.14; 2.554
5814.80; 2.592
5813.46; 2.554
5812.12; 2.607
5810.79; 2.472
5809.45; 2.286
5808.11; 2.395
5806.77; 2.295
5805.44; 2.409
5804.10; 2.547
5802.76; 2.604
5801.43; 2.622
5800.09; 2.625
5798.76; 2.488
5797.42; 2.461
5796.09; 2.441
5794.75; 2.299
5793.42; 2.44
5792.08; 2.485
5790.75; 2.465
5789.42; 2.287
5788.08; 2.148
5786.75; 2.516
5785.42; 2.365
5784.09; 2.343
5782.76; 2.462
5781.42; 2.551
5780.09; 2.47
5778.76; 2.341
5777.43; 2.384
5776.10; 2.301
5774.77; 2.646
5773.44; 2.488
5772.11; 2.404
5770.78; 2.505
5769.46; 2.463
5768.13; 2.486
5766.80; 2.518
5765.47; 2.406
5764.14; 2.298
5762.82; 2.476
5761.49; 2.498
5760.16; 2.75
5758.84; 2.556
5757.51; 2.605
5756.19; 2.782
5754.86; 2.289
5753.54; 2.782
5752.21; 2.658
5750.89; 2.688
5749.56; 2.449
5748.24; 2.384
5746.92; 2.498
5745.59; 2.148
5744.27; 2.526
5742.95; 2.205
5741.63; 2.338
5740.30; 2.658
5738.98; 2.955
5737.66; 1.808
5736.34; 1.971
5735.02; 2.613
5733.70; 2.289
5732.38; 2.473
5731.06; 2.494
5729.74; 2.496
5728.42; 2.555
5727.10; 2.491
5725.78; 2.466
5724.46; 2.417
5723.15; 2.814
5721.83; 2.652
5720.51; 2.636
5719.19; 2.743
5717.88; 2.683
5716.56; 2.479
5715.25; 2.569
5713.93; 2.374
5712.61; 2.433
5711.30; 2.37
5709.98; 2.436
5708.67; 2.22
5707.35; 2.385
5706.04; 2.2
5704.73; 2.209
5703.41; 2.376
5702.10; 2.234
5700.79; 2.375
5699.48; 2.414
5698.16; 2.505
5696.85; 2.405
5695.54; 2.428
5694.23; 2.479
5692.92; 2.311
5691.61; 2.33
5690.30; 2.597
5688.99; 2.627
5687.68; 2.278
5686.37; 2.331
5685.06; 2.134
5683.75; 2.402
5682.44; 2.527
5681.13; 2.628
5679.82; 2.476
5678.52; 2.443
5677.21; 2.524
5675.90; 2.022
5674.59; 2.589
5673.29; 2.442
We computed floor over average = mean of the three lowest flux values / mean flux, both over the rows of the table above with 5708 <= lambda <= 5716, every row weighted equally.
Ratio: 0.967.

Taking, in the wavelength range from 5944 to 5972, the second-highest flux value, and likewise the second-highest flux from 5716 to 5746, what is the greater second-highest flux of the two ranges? 2.814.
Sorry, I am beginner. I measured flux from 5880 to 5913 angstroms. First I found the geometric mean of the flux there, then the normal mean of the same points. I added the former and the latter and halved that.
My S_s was 2.21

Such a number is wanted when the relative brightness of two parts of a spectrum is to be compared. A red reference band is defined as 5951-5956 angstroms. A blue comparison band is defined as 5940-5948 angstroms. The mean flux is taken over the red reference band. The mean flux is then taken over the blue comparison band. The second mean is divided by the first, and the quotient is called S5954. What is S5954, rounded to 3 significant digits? 1.03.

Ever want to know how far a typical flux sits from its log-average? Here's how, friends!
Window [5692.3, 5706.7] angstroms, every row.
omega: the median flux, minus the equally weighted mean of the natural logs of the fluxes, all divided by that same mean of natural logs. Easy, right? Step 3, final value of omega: 1.77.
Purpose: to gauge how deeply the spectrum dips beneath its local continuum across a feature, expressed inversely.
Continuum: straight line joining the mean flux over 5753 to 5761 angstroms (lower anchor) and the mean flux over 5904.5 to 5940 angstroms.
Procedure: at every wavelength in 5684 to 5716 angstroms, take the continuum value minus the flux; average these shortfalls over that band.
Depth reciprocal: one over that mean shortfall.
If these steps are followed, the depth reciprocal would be 3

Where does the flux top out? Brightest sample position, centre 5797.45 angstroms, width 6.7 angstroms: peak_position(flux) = 5800.09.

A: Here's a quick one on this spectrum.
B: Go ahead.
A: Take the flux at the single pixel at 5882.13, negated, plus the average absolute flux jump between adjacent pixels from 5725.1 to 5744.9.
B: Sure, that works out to -1.98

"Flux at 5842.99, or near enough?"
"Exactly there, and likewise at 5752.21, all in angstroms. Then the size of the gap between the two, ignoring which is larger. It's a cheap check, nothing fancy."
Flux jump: 0.19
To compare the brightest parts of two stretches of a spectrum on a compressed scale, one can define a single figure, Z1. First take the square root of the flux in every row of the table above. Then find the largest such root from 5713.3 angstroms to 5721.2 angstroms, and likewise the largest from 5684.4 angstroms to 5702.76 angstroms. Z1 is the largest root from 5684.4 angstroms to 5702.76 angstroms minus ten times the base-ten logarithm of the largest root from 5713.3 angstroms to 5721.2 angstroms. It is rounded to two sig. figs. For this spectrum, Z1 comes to -0.57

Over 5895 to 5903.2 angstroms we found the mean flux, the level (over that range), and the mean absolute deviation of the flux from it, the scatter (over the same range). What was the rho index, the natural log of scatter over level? -2.6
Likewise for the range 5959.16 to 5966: -4.0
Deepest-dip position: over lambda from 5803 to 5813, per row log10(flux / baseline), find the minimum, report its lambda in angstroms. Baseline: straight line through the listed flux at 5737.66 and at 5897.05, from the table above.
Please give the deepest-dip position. 5809.45 angstroms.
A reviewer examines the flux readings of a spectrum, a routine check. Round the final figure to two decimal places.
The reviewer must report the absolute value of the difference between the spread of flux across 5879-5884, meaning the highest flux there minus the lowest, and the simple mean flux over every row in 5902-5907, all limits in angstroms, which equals 1.91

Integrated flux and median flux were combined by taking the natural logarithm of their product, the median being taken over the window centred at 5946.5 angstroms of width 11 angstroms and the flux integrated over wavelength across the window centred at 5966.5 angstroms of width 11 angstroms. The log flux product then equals 4.22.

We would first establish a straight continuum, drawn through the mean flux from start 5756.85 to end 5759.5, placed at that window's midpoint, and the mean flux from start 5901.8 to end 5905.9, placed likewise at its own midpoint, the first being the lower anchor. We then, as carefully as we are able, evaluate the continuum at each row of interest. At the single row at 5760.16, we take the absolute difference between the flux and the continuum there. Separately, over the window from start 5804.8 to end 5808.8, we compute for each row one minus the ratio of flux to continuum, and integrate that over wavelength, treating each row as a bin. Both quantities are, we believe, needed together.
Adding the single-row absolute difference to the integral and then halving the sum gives 0.18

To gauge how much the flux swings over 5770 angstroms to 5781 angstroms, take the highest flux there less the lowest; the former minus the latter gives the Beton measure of 0.345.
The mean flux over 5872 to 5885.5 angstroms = 2.34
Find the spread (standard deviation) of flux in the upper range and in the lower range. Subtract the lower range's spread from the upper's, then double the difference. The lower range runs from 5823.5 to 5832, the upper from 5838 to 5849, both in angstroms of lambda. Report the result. 0.00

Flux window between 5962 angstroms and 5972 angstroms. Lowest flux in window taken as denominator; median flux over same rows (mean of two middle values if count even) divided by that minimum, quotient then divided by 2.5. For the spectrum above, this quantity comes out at 0.429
